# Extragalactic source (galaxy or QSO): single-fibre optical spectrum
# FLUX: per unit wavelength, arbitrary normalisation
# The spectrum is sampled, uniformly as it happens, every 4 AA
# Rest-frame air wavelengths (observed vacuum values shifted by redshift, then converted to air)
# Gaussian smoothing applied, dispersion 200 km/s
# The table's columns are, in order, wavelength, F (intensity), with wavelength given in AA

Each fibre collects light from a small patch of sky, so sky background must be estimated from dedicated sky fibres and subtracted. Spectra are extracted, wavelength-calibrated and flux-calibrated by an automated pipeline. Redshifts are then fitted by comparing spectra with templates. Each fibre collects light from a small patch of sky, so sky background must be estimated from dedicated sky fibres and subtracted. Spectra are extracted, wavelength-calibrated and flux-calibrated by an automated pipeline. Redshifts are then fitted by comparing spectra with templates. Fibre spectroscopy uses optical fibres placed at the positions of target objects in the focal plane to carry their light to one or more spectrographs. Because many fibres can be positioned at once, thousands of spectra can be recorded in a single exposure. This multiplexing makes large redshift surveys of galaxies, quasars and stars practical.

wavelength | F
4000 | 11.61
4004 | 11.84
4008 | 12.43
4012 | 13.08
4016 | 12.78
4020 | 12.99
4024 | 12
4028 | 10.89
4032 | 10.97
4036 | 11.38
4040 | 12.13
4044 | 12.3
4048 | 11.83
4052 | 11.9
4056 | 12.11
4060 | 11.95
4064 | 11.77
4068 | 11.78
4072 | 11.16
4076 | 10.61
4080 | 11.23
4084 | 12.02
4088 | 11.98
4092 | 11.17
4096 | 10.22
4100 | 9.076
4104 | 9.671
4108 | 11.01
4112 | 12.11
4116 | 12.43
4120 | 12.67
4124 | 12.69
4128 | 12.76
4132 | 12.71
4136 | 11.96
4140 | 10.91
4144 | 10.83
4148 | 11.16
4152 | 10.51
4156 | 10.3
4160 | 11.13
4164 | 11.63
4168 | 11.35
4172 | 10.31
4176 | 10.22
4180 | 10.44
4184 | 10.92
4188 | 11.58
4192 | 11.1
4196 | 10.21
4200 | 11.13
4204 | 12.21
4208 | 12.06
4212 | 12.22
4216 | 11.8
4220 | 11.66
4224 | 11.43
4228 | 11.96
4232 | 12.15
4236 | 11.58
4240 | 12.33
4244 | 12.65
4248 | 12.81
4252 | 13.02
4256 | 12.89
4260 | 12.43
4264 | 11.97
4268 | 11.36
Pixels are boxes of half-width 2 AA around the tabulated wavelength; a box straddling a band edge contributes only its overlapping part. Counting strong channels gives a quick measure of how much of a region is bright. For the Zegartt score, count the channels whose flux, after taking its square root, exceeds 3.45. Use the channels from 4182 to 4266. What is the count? 12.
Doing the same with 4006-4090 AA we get 11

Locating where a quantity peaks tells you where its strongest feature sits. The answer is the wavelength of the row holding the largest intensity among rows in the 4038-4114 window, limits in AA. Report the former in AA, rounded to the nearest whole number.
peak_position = 4044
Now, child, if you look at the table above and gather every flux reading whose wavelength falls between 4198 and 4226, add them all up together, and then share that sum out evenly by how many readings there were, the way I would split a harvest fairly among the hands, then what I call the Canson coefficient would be 11.8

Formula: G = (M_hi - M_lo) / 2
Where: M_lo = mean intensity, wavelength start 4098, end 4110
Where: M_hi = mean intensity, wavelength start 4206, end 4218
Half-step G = 1.05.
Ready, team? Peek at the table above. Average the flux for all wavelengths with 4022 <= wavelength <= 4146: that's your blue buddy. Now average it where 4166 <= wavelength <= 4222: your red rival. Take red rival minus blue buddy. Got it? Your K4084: -0.33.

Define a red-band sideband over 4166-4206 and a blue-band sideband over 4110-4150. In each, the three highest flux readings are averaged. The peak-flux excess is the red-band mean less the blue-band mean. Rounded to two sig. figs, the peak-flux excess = -1.0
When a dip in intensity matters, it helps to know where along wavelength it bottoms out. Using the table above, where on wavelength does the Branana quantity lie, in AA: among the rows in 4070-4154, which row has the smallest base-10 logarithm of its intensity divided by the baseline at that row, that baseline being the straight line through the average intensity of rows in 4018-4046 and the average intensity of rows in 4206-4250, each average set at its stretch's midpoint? 4100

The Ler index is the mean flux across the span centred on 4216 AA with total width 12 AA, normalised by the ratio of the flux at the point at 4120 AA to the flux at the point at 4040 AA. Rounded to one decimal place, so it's 11.4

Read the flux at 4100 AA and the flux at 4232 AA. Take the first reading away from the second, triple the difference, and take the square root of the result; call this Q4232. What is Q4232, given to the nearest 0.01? 3.04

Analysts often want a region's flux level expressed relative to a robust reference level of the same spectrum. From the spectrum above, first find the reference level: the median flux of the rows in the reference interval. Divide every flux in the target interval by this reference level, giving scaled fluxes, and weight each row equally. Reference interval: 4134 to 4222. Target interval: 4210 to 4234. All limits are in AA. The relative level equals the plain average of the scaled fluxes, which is 1.07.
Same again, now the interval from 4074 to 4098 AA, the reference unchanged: 1.01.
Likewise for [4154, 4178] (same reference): 0.97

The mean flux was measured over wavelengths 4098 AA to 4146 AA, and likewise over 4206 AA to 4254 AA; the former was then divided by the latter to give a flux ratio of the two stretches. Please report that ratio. 0.95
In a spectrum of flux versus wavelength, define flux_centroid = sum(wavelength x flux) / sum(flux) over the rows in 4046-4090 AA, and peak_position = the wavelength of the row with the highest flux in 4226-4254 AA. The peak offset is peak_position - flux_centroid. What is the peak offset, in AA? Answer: 184.1 AA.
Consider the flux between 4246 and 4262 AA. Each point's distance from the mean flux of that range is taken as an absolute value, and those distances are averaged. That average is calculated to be 0.18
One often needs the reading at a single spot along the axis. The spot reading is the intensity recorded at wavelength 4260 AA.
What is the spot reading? 12.43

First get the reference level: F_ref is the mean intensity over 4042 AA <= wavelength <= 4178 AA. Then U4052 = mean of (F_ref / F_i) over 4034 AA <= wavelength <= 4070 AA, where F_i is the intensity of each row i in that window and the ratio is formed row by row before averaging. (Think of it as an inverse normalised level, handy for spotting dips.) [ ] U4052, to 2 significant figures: 0.96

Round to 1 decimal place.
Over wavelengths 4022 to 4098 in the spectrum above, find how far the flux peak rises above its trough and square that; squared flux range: 4.3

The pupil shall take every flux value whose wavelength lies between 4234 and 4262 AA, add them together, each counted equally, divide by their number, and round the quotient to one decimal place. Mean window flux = 12.5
